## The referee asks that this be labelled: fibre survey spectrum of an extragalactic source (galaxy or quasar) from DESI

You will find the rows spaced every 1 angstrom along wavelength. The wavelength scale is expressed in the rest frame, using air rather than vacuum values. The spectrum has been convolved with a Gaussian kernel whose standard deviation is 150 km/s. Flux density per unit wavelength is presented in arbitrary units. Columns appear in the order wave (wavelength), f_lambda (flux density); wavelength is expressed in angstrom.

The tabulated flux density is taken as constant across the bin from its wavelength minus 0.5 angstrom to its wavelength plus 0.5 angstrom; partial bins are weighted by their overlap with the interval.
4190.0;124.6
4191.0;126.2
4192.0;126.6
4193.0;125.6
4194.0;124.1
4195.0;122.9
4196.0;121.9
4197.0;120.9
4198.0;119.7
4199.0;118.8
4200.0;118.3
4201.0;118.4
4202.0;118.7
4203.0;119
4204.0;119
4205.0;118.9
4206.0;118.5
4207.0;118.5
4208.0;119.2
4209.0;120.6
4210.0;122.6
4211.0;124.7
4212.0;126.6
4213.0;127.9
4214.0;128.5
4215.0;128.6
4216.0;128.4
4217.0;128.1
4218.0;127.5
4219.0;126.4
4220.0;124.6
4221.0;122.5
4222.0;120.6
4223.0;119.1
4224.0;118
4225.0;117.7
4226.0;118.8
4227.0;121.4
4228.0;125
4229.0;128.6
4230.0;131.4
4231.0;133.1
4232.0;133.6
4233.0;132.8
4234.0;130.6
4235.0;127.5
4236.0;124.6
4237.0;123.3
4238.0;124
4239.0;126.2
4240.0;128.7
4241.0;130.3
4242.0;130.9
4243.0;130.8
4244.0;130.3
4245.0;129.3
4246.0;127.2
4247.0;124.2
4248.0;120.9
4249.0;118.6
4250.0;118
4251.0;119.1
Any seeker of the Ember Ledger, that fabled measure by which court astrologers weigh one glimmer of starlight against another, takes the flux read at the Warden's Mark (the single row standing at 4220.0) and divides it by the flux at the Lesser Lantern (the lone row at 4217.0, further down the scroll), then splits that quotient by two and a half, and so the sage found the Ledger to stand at 0.389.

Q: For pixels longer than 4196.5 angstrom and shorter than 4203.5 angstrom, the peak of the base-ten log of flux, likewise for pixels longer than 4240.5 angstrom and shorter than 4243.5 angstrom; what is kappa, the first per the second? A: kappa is 0.98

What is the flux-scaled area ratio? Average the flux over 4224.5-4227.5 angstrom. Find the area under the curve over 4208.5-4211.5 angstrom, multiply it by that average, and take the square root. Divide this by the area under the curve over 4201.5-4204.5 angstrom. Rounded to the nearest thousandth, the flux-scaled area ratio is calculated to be 0.587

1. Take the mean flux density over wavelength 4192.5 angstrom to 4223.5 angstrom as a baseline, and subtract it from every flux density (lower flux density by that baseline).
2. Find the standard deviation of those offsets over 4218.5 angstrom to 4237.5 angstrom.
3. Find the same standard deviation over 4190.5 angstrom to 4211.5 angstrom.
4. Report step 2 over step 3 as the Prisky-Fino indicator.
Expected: 1.9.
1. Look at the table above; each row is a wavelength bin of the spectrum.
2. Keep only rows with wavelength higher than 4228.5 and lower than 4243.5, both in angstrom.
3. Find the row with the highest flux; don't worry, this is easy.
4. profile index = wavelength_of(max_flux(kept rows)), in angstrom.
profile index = 4232.0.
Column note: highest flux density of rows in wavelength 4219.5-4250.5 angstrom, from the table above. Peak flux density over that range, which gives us 133.6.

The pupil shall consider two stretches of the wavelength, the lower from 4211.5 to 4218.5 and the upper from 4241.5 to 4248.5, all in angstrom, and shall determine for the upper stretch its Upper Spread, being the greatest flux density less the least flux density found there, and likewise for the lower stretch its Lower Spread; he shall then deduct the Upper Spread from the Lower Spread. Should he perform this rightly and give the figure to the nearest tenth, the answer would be -8.0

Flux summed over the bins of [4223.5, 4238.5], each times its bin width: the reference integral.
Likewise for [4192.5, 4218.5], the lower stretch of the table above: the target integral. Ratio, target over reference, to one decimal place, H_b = 1.7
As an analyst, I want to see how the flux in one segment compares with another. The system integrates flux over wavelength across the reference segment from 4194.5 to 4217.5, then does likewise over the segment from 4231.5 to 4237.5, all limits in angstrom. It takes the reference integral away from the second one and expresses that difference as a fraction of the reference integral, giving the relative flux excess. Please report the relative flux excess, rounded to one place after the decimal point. -0.7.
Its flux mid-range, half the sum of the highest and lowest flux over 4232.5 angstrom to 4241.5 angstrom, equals 128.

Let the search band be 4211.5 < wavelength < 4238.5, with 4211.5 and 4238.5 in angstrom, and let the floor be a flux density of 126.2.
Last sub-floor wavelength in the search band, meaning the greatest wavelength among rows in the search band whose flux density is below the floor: 4238.0 angstrom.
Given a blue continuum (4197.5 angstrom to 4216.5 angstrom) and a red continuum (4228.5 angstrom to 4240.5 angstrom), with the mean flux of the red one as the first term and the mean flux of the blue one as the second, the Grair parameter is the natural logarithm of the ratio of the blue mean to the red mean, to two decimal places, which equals -0.05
